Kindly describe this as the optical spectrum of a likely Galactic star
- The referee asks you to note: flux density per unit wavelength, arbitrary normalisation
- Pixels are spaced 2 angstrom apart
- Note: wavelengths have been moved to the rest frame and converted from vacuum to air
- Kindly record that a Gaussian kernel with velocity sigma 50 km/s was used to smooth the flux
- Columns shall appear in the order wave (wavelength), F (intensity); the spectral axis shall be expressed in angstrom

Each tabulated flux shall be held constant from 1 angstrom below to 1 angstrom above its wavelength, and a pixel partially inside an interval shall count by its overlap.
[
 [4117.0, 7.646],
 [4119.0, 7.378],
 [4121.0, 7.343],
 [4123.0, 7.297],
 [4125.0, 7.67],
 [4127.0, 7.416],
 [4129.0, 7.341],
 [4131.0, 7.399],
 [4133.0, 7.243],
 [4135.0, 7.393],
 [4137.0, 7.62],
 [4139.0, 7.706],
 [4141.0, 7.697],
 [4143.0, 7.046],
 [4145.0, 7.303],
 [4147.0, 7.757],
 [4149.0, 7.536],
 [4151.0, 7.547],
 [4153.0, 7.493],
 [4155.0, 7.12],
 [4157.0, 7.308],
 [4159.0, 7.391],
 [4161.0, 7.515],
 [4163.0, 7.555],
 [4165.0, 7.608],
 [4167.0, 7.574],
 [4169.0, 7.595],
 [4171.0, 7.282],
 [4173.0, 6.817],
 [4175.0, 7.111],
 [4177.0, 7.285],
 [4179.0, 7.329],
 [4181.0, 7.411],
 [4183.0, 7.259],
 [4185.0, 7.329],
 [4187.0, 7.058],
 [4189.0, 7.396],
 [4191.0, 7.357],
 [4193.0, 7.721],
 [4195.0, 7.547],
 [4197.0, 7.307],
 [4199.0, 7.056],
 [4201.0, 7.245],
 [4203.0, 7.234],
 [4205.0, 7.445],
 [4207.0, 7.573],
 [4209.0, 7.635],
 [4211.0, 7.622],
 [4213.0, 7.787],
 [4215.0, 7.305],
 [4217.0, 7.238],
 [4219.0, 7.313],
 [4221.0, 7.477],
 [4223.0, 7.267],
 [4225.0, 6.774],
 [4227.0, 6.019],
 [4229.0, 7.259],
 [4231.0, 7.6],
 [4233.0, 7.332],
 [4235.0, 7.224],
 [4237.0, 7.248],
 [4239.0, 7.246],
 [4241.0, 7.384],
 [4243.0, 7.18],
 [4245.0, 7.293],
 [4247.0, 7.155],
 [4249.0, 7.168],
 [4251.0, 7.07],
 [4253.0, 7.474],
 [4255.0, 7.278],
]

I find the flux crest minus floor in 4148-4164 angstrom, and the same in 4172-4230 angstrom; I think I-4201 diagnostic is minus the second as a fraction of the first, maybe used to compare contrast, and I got -4.1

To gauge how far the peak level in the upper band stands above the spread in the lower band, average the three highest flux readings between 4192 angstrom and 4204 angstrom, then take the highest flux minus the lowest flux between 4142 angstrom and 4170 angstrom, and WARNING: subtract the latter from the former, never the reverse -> 6.81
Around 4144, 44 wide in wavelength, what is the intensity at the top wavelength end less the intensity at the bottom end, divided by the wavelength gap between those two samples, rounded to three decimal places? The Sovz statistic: 0.007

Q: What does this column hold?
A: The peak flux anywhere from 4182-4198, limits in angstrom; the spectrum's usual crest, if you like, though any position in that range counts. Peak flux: 7.721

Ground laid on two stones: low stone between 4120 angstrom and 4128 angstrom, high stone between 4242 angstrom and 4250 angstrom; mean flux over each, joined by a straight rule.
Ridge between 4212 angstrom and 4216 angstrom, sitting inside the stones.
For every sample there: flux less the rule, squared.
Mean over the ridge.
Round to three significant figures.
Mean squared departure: 0.139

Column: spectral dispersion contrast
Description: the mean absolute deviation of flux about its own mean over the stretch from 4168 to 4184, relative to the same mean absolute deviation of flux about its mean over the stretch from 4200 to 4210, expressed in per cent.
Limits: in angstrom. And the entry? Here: 100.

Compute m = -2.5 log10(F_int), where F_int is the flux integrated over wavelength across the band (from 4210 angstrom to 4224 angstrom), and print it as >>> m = -5.04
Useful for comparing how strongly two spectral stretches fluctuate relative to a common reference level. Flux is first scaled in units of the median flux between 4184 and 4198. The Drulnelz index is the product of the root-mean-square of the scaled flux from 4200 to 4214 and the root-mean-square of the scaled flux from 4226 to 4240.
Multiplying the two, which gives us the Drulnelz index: 0.99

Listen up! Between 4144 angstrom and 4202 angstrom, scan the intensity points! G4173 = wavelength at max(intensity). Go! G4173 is 4147.0 angstrom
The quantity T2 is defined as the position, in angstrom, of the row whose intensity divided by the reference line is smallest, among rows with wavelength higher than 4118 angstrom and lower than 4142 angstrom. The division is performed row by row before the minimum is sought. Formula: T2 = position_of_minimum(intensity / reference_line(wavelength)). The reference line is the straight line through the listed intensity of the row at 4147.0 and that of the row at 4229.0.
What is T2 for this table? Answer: 4123.0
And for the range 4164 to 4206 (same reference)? 4173.0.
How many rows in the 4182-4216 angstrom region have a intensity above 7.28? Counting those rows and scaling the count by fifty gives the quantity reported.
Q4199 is 600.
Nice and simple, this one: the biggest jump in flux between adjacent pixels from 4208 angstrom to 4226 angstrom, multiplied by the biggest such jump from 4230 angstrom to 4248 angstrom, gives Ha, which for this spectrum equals 0.13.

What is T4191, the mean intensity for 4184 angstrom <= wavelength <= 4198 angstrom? 7.39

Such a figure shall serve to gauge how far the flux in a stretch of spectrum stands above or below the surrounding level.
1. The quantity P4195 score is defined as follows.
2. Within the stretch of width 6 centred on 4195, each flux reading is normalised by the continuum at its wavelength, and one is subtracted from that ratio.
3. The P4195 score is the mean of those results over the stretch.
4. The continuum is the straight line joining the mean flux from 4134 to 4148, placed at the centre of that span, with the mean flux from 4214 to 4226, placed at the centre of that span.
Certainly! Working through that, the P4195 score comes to 0.029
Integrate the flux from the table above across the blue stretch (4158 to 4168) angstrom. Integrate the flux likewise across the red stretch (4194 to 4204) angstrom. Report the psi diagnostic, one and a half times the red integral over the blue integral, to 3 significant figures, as 1.45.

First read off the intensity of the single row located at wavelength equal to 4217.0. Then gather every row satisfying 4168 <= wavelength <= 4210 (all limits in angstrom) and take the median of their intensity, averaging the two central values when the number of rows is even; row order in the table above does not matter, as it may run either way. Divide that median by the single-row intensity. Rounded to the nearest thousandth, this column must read 1.013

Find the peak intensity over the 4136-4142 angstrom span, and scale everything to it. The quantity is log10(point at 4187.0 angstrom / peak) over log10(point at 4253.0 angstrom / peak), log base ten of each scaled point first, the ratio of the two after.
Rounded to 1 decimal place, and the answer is 2.9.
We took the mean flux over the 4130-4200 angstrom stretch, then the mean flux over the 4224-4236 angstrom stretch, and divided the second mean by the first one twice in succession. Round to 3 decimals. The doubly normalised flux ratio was 0.129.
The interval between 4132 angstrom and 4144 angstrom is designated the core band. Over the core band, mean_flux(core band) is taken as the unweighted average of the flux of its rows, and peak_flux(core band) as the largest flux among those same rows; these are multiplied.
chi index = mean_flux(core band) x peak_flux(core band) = 57.4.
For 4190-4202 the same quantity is 56.9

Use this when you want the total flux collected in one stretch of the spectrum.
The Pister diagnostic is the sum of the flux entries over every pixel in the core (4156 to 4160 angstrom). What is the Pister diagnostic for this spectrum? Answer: 14.7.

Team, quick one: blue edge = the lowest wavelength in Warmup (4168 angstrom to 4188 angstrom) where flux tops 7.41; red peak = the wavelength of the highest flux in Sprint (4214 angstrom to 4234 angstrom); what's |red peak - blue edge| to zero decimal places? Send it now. 62 angstrom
